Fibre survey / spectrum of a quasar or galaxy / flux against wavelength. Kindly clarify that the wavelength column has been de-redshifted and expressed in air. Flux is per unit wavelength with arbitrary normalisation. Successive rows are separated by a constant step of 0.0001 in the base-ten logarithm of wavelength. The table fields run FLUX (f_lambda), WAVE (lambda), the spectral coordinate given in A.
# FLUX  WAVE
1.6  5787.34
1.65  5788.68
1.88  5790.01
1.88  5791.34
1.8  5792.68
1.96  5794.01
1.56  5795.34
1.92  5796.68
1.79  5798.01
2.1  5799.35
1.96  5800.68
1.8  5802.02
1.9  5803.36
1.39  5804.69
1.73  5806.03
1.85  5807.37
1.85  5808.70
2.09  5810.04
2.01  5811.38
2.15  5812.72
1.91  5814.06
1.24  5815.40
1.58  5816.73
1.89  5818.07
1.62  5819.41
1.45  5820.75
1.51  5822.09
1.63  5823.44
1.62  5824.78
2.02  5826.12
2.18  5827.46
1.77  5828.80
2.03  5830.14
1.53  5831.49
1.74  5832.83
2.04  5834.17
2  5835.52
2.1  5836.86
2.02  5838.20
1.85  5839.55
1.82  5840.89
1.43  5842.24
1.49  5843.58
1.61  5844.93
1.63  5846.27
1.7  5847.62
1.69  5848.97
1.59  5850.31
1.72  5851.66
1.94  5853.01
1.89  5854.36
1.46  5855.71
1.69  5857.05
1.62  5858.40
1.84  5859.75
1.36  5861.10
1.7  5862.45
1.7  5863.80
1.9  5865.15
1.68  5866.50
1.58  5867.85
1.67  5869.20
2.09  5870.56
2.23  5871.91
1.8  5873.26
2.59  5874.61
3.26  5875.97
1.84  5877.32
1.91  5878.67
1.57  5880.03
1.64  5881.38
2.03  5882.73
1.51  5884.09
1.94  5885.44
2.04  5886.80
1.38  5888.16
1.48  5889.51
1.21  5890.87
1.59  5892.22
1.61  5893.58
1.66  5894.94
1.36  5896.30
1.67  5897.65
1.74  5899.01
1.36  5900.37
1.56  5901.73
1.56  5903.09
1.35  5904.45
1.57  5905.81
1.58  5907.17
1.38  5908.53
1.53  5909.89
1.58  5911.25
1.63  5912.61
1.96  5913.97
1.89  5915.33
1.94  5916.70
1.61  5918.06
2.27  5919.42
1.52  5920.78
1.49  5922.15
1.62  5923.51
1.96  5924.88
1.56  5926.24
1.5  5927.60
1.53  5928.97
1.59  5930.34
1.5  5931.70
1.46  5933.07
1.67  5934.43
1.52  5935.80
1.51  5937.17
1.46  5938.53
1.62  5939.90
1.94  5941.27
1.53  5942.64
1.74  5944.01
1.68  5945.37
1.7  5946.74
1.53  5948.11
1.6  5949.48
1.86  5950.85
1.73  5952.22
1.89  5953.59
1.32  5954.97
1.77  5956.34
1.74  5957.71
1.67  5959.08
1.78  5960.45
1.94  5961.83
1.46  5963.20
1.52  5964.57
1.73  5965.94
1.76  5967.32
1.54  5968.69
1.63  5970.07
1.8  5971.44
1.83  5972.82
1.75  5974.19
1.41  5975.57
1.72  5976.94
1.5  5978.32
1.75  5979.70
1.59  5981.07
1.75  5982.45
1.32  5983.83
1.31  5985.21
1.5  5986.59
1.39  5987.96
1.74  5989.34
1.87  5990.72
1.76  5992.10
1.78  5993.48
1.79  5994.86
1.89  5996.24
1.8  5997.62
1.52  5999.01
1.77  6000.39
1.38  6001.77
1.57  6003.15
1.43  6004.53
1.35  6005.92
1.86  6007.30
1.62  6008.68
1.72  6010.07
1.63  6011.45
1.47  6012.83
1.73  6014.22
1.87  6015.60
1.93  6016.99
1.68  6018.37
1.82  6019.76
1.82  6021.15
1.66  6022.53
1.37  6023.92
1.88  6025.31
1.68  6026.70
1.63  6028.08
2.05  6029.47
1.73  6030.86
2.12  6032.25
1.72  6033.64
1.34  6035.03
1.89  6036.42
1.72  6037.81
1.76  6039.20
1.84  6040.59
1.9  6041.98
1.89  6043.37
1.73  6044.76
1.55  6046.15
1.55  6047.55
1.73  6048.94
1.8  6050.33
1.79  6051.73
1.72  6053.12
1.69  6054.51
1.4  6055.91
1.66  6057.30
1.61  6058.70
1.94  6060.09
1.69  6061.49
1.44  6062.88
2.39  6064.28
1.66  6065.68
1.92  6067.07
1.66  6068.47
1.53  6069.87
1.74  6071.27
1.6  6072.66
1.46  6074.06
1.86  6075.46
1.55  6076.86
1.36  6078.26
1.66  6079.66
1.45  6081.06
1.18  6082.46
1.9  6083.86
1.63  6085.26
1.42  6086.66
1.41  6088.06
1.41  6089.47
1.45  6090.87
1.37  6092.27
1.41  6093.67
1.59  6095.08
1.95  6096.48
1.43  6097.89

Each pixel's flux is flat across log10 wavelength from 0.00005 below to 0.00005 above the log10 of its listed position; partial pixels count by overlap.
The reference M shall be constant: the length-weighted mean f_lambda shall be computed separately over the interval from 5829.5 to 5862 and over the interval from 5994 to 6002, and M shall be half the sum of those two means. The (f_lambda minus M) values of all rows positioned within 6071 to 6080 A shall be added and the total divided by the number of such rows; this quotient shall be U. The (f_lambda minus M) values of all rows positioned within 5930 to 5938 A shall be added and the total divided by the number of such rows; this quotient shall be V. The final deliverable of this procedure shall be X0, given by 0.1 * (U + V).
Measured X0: -0.0305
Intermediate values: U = -0.12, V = -0.18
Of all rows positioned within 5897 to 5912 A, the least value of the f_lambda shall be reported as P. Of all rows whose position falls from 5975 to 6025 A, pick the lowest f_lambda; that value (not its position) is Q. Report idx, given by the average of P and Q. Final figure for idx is 1.33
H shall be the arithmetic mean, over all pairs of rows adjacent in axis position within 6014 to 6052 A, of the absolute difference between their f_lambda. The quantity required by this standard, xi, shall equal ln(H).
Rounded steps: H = 0.19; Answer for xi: -1.64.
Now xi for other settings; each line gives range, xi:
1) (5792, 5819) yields -1.39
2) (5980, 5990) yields -1.57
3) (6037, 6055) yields -2.60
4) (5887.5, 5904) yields -1.67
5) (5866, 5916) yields -1.28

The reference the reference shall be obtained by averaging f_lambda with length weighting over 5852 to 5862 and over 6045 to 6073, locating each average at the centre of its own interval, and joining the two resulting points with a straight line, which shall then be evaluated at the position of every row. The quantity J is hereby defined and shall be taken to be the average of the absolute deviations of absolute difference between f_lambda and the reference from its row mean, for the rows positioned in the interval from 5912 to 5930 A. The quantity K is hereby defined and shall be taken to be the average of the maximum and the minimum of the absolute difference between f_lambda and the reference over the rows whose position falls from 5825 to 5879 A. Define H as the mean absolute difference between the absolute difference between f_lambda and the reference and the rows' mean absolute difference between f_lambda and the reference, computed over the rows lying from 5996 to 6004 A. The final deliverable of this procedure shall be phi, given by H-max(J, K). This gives -0.72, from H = 0.065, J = 0.084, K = 0.79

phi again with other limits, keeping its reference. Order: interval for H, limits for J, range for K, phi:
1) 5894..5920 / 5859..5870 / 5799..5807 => -0.12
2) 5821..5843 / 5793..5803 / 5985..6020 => -0.08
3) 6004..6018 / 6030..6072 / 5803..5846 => -0.18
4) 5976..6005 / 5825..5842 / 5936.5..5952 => -0.03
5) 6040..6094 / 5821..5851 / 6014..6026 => -0.07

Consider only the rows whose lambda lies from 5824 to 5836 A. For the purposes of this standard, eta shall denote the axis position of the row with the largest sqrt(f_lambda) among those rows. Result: 5827.46 A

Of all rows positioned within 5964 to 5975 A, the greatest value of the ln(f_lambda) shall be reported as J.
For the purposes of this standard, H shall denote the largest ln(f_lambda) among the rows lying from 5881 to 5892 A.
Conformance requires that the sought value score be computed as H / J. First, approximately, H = 0.71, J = 0.60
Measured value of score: 1.18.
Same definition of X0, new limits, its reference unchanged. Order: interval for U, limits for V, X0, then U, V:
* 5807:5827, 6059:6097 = -0.0074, 0.04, -0.11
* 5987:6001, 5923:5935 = -0.0121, 0.01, -0.13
